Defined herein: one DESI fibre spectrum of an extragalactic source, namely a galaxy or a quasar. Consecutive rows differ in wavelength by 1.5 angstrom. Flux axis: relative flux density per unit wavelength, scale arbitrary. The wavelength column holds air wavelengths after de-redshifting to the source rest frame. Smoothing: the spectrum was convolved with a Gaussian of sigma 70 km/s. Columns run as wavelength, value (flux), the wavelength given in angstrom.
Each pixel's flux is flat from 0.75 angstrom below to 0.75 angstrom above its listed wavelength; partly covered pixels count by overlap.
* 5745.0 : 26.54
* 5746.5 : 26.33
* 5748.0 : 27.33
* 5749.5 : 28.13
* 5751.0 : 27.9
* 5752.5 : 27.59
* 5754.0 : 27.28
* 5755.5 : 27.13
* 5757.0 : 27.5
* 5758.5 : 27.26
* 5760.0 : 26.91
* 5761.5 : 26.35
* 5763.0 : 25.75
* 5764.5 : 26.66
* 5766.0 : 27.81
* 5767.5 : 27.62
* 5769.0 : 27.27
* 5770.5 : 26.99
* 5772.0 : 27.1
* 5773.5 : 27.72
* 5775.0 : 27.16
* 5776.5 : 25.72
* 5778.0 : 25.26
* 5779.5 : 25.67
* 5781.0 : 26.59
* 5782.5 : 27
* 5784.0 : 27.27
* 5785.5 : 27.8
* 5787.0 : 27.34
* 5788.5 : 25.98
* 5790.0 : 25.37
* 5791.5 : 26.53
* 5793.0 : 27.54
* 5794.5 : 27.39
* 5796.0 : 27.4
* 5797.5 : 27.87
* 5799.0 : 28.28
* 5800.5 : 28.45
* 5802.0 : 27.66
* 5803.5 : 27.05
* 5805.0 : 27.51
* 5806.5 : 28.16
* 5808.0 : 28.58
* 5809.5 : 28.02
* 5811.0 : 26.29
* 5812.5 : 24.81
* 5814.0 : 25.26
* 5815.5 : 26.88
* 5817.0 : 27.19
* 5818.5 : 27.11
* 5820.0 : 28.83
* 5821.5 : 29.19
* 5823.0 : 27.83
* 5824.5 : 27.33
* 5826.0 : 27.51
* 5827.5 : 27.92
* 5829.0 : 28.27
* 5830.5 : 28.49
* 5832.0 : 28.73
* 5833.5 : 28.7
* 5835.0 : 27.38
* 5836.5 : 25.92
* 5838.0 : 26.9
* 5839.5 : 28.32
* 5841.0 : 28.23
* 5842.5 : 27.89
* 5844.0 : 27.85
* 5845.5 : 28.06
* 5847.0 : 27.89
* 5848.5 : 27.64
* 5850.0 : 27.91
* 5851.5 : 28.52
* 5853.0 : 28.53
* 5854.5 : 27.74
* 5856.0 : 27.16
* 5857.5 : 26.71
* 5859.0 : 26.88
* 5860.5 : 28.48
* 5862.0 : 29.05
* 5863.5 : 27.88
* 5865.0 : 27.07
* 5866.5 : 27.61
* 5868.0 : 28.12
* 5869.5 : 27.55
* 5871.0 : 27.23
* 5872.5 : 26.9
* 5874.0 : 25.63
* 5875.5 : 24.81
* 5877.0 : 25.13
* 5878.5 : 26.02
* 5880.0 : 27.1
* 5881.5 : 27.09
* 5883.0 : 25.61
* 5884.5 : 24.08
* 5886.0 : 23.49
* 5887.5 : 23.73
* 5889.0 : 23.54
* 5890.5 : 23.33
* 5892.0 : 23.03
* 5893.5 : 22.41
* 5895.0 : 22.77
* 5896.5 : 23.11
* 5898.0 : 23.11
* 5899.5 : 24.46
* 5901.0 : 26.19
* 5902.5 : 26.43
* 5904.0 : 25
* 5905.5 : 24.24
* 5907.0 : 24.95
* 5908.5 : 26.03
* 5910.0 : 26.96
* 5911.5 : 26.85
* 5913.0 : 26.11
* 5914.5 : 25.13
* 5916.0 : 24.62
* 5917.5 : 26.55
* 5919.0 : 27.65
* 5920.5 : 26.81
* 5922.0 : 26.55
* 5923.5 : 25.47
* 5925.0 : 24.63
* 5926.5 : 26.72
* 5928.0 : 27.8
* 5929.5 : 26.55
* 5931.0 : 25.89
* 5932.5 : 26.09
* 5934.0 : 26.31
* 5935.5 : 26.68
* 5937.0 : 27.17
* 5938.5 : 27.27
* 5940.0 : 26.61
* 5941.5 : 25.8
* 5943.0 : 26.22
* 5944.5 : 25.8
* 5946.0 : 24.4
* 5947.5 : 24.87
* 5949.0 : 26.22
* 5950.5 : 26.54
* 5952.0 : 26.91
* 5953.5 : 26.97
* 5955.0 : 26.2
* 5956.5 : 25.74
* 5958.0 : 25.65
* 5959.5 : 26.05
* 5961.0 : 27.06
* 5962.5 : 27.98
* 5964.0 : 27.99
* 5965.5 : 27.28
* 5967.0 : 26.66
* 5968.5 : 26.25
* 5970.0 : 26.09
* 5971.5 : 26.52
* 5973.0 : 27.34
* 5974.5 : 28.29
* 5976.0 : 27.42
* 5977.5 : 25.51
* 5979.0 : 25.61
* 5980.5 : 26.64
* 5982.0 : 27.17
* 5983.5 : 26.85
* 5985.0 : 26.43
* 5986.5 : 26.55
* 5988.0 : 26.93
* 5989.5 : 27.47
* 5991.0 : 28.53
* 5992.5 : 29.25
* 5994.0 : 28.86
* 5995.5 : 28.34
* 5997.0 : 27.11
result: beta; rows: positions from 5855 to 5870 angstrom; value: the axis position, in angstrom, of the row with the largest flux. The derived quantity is 5862.0 angstrom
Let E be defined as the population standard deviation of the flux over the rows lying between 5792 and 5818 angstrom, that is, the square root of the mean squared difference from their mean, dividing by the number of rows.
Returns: 1.01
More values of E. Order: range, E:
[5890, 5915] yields 1.49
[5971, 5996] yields 1.05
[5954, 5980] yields 0.88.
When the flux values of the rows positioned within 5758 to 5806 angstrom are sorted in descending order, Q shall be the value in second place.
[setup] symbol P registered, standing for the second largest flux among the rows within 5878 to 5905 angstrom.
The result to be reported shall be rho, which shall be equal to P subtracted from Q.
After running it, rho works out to 1.2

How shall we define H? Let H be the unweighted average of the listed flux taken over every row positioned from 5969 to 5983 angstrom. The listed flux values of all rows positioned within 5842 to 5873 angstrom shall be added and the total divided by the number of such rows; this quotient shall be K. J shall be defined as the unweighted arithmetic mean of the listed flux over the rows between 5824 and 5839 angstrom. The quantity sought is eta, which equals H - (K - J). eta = 26.7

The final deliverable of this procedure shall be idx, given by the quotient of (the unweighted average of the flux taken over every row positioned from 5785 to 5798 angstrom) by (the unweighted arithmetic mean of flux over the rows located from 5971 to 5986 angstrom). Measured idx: 1.01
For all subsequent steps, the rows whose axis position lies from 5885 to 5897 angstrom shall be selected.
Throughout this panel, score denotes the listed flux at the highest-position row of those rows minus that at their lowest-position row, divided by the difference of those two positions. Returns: -0.04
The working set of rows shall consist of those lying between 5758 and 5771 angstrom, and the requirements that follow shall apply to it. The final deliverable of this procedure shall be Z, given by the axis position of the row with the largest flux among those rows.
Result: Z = 5766.0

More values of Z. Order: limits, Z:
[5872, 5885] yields 5880.0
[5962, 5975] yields 5974.5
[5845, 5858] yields 5853.0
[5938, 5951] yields 5938.5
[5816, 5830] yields 5821.5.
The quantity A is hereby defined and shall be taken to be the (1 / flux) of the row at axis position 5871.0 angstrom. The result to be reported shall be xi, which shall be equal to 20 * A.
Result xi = 0.73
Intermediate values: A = 0.0367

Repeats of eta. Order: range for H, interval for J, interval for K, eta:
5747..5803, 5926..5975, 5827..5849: 25.8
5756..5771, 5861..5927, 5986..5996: 24.6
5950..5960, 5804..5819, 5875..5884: 27.3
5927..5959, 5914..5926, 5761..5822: 25.1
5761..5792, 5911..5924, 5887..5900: 29.6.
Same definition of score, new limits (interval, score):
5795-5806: 0.01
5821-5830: -0.12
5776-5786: 0.23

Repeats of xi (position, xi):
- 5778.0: 0.79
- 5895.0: 0.88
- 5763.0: 0.78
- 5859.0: 0.74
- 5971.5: 0.75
